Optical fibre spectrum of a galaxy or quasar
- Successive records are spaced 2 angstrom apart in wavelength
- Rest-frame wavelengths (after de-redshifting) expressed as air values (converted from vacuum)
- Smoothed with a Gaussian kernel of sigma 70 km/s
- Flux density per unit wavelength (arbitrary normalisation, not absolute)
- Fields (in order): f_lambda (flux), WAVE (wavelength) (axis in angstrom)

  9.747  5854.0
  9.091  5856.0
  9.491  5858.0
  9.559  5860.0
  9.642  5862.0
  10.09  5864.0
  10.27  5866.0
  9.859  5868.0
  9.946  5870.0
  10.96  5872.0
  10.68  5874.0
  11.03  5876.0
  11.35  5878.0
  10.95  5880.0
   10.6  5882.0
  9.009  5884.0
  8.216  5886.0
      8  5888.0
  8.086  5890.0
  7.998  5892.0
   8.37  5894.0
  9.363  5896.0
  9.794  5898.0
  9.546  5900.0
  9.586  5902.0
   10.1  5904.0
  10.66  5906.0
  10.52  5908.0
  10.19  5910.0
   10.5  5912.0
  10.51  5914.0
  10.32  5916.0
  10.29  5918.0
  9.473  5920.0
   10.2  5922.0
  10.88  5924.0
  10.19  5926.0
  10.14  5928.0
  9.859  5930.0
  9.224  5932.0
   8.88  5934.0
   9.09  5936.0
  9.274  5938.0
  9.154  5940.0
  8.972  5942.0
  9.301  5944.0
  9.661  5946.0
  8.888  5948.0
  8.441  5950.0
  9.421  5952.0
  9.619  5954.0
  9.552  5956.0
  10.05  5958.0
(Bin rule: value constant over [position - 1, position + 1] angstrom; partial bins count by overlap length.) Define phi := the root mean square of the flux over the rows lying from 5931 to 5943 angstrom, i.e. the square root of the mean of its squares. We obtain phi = 9.1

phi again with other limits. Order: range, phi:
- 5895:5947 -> 9.8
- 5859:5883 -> 10.4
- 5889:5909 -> 9.4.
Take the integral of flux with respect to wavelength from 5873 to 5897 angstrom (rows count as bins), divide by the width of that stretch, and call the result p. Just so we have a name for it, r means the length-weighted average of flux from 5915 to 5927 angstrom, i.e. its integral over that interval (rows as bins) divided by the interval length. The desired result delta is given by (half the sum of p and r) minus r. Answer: -0.4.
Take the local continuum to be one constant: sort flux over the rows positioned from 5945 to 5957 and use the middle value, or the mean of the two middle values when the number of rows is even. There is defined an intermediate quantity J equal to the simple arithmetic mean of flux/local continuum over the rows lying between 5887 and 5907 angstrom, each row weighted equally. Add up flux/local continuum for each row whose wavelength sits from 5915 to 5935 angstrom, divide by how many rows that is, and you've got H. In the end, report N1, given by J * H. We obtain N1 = 1.01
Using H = 1.05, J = 0.96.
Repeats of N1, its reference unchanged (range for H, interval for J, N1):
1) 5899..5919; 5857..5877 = 1.15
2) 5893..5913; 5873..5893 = 1.05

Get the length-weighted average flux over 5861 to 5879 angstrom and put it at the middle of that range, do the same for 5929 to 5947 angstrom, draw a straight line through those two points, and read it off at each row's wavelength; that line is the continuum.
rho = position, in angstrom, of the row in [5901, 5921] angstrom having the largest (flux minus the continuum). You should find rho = 5906.0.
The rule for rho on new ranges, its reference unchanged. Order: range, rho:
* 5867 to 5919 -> 5878.0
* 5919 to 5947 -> 5924.0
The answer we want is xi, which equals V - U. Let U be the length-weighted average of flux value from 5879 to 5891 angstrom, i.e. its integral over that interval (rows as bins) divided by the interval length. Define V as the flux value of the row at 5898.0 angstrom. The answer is 0.7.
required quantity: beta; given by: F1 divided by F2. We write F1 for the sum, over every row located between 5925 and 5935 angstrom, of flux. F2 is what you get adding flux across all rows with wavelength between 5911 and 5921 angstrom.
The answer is 0.95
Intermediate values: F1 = 48.3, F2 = 51.1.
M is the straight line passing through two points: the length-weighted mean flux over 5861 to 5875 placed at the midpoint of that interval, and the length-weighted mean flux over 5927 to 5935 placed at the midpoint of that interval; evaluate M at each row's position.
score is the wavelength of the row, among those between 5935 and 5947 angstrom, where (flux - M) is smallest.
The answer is 5942.0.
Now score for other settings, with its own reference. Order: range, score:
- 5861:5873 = 5862.0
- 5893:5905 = 5894.0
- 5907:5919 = 5910.0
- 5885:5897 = 5888.0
